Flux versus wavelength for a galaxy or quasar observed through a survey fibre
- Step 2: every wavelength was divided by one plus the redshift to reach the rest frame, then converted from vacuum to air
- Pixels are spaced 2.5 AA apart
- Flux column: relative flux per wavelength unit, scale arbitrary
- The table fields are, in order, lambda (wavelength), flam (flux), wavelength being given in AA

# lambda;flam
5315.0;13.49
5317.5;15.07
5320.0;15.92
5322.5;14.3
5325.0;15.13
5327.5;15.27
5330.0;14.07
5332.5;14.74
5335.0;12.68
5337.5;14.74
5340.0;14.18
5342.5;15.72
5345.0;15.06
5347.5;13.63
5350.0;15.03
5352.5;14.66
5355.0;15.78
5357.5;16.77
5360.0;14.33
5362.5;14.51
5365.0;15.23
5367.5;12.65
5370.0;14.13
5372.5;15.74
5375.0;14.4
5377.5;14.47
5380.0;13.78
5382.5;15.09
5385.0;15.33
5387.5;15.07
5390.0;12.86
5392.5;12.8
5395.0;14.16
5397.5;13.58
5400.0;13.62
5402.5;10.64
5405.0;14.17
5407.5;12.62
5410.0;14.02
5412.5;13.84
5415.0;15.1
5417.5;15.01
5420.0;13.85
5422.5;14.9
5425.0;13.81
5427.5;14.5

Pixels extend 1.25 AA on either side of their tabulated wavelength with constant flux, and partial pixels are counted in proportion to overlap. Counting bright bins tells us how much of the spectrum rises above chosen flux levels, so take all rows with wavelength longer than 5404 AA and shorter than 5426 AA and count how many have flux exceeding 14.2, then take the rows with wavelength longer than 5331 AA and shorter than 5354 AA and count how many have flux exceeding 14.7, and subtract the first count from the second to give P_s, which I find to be 2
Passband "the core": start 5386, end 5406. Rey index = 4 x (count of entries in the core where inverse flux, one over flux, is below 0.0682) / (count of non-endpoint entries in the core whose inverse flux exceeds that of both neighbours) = 1.3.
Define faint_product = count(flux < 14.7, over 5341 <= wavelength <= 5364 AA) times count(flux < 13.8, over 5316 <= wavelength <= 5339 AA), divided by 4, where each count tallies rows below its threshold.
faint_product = 1.0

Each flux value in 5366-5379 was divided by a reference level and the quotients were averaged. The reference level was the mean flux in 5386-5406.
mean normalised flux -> 1.07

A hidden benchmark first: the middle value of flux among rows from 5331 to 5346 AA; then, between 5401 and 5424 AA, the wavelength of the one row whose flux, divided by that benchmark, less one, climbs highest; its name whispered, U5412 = 5415.0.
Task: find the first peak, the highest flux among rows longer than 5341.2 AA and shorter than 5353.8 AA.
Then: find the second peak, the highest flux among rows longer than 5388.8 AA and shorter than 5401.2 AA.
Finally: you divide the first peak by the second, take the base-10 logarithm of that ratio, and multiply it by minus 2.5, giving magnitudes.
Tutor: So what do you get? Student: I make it -0.11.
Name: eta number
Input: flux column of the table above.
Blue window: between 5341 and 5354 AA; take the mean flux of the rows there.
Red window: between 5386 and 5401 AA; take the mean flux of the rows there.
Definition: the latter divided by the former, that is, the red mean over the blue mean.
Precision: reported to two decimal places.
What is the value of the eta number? 0.92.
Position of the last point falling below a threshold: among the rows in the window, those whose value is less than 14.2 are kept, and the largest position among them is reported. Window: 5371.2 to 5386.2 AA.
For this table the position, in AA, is 5380.0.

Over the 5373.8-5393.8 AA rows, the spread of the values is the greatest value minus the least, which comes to 2.5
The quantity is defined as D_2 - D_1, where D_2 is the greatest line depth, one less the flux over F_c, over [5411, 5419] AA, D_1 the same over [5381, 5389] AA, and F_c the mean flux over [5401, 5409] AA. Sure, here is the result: 0.10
